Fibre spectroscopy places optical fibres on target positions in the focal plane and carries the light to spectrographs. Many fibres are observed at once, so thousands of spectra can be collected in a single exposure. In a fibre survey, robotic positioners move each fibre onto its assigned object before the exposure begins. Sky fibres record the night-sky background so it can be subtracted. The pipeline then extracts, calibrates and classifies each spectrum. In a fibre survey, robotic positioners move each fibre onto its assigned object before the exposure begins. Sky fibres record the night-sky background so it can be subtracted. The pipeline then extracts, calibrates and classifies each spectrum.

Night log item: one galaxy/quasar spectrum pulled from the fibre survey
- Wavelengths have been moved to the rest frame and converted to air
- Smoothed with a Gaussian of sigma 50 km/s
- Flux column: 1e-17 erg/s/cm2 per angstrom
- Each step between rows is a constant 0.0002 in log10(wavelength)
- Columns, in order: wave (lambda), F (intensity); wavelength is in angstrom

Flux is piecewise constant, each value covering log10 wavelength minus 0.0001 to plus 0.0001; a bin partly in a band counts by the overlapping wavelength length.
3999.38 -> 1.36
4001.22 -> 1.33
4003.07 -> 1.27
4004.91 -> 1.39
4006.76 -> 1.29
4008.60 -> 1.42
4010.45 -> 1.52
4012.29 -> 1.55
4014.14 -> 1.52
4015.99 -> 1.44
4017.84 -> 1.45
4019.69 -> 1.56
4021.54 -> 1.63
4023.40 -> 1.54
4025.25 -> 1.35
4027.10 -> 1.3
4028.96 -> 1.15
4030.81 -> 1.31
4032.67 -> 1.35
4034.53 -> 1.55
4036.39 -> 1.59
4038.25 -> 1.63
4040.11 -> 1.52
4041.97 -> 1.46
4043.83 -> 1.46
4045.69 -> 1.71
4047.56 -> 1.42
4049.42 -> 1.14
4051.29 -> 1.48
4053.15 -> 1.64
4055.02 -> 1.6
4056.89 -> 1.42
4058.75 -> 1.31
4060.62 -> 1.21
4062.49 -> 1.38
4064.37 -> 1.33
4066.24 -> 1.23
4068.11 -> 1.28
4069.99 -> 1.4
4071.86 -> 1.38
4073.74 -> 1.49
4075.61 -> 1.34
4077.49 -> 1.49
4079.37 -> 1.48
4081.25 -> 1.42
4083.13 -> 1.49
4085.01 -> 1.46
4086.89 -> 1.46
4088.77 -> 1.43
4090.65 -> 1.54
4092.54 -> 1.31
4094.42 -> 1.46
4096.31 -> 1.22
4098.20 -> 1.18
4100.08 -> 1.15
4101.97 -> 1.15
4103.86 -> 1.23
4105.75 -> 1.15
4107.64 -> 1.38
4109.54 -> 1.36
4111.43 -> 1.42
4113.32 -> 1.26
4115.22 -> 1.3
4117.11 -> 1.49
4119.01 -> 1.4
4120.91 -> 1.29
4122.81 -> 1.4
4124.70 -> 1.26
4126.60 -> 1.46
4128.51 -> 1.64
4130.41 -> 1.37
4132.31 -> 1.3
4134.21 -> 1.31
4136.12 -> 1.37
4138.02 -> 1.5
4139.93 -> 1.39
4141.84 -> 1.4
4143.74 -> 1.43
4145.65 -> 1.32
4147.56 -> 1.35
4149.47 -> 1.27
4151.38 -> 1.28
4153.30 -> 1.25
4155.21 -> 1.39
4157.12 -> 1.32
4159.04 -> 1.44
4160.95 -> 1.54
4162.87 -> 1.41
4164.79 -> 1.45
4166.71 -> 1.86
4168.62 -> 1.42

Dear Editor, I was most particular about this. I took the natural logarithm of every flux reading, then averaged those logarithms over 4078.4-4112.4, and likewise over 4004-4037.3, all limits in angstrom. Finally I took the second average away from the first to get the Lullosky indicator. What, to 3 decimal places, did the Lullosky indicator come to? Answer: -0.065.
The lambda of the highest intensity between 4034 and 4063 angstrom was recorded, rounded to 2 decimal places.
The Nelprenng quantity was 4045.69 angstrom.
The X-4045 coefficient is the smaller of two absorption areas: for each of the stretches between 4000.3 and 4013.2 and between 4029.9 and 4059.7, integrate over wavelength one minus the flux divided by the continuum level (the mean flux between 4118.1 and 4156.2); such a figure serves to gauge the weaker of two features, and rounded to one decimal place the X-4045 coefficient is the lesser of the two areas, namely -2.3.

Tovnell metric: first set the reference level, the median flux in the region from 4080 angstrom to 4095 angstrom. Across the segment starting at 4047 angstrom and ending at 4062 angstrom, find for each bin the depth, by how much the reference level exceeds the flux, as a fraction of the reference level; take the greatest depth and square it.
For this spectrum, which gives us 0.048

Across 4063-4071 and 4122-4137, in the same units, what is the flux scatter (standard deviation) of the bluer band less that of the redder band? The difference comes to -0.05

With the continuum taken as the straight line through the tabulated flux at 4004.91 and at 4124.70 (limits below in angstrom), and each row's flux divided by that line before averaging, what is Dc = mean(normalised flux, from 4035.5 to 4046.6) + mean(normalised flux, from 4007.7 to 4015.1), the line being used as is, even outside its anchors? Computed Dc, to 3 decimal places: 2.243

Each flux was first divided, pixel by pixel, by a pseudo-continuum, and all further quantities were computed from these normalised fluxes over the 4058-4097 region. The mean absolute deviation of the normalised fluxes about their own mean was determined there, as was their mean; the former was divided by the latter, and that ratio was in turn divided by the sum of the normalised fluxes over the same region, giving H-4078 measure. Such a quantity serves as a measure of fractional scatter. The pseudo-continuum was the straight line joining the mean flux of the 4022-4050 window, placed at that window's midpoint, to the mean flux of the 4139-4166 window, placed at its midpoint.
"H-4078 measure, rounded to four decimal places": 0.0030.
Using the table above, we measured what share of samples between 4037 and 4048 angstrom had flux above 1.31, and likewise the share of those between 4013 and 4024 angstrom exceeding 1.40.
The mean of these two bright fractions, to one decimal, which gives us 1.0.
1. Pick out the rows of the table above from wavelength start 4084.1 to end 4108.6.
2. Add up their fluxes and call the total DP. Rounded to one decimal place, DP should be 17.1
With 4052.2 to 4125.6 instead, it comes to 53.2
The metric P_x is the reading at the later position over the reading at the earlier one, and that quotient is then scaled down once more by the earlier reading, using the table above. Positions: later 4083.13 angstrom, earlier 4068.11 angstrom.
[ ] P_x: 0.91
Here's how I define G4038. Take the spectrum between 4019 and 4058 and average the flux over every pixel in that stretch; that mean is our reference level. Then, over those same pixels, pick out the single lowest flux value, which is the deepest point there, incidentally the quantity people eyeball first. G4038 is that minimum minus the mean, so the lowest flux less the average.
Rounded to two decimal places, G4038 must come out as -0.33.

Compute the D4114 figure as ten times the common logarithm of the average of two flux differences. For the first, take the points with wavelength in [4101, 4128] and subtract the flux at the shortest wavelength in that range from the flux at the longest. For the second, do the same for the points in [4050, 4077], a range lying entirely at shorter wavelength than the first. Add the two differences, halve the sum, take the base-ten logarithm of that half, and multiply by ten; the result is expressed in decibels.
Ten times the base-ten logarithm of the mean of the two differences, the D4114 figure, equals -10.7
